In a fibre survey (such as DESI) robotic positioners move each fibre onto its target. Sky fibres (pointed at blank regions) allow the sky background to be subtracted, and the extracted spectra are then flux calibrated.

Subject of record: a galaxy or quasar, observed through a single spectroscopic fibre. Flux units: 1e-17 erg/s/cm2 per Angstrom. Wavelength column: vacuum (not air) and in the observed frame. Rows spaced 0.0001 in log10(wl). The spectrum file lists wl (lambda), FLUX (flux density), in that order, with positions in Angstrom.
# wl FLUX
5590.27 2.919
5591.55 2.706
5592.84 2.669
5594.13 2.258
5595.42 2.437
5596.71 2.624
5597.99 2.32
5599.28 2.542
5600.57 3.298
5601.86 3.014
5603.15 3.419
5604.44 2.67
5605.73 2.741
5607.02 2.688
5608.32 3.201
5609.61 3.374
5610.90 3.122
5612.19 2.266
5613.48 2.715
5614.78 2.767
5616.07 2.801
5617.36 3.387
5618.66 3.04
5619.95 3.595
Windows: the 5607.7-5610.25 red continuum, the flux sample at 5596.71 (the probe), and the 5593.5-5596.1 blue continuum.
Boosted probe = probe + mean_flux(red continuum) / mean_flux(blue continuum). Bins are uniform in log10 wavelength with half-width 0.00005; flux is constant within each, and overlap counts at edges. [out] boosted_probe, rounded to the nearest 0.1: 4.0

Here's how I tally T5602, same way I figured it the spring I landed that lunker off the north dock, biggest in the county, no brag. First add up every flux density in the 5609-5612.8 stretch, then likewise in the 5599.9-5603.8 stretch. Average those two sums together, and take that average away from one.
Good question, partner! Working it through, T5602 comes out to -8.2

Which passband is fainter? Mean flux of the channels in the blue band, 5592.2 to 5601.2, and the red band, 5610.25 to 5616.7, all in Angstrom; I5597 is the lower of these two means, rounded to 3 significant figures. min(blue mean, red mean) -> 2.59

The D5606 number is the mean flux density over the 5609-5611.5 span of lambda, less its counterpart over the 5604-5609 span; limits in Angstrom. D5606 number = 0.4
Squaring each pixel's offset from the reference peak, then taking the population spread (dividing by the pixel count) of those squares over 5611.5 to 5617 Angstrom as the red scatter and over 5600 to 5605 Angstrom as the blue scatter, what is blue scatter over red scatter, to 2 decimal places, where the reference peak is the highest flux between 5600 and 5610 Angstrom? 0.58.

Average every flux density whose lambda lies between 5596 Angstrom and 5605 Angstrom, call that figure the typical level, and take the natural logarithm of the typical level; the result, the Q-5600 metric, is 1.04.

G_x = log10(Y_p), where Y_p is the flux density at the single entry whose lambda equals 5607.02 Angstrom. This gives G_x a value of 0.429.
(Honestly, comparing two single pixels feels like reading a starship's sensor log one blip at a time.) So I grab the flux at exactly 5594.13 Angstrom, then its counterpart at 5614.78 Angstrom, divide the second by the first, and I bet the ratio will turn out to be 1.2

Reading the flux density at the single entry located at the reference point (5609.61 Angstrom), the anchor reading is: 3.374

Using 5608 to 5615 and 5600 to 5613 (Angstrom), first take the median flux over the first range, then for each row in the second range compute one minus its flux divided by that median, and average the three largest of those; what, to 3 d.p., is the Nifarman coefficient 0.137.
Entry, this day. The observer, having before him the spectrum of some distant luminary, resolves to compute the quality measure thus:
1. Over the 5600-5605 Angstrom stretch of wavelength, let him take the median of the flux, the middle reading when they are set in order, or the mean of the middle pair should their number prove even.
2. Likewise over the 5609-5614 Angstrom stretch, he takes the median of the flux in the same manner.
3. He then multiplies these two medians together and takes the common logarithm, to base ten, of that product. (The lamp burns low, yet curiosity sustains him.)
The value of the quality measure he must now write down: 0.964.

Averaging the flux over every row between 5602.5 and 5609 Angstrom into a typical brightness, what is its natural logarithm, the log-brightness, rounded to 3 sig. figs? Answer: 1.08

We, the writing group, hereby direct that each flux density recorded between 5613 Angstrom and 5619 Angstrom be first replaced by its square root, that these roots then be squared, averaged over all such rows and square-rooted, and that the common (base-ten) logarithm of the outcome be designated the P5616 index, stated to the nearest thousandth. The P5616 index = 0.234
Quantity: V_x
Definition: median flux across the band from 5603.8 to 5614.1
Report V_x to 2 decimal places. 2.73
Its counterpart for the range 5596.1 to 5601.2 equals 2.58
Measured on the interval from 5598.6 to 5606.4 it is 2.88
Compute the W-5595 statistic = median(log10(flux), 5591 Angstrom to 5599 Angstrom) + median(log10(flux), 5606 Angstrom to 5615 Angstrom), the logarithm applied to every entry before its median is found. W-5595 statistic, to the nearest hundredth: 0.84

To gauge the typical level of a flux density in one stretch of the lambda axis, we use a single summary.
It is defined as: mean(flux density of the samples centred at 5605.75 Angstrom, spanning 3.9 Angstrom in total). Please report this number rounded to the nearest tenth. 2.7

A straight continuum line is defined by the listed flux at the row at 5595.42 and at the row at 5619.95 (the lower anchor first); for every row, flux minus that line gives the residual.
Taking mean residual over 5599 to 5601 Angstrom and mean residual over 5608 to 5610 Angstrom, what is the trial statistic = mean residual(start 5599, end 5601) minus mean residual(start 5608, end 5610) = 0.1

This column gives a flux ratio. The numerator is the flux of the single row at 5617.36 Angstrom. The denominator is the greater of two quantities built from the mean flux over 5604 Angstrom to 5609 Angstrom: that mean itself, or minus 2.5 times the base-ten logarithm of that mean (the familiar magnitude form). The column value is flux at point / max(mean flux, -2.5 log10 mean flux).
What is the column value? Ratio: 1.20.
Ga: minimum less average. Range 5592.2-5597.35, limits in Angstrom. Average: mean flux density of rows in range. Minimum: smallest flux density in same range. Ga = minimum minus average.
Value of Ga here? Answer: -0.24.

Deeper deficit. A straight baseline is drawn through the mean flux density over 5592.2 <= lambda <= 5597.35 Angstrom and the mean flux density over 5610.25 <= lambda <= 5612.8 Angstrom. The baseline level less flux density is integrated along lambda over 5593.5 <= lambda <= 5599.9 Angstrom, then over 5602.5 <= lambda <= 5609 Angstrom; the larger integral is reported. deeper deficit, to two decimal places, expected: 0.54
